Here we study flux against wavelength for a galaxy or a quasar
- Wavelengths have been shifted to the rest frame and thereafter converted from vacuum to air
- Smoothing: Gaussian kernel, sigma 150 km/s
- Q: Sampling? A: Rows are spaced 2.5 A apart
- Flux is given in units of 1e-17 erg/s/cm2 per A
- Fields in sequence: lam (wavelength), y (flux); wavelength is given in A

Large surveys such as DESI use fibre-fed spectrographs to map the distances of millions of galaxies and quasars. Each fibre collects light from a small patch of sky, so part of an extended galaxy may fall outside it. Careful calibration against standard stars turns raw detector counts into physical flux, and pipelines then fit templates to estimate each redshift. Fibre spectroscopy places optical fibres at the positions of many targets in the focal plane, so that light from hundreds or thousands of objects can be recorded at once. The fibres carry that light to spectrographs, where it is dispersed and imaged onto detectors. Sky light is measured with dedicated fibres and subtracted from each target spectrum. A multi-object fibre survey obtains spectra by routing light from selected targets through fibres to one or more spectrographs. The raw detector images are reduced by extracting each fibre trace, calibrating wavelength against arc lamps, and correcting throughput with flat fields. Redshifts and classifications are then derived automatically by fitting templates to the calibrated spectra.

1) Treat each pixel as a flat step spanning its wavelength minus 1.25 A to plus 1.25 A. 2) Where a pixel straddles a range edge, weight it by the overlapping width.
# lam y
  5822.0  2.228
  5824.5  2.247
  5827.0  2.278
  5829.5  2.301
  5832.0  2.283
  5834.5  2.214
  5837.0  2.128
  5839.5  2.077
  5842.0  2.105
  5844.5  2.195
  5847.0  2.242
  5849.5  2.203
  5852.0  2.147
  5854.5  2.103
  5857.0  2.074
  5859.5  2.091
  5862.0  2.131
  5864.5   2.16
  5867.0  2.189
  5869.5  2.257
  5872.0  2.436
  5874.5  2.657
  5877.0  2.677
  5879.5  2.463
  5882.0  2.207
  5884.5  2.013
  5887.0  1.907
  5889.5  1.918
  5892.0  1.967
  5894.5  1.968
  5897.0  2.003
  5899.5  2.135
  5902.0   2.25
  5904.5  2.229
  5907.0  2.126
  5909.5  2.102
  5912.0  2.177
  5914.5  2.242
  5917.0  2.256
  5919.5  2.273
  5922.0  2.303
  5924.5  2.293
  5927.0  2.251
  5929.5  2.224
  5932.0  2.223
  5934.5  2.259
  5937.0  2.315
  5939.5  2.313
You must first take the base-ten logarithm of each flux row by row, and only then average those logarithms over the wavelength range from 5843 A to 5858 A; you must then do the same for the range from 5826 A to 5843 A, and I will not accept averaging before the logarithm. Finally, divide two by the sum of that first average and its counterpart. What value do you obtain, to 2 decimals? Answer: 2.96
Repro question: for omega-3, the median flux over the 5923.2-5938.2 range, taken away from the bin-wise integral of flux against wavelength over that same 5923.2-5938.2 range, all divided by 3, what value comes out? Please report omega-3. 10.6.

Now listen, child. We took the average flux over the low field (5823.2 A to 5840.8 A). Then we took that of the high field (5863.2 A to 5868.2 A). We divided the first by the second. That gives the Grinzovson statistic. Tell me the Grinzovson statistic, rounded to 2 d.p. 1.02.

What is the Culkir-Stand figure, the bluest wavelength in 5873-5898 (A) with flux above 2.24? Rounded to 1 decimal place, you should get 5874.5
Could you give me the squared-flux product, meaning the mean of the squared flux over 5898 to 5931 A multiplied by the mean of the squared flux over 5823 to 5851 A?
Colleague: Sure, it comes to 24.0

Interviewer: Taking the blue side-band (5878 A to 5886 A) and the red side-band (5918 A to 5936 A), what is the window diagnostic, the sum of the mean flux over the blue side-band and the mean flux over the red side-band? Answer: 4.49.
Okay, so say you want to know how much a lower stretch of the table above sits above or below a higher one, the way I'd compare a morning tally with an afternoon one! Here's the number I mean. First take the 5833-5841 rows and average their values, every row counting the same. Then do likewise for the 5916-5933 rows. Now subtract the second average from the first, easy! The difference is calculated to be -0.12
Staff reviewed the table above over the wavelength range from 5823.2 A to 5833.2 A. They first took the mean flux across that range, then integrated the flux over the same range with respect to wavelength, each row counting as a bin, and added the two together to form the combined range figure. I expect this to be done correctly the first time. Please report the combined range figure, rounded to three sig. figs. 25.0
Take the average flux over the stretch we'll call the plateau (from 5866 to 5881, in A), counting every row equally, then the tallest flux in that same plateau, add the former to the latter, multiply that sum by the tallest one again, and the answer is 13.7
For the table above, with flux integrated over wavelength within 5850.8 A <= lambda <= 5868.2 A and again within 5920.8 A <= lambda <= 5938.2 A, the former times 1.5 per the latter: 1.41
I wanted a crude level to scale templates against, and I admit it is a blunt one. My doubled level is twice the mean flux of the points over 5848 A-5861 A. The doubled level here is 4.25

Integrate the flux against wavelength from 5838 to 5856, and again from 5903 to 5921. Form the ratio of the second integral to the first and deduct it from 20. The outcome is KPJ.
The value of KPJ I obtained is 19.0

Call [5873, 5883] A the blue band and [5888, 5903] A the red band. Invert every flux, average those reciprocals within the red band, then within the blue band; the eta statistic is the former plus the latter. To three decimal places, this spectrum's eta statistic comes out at 0.894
